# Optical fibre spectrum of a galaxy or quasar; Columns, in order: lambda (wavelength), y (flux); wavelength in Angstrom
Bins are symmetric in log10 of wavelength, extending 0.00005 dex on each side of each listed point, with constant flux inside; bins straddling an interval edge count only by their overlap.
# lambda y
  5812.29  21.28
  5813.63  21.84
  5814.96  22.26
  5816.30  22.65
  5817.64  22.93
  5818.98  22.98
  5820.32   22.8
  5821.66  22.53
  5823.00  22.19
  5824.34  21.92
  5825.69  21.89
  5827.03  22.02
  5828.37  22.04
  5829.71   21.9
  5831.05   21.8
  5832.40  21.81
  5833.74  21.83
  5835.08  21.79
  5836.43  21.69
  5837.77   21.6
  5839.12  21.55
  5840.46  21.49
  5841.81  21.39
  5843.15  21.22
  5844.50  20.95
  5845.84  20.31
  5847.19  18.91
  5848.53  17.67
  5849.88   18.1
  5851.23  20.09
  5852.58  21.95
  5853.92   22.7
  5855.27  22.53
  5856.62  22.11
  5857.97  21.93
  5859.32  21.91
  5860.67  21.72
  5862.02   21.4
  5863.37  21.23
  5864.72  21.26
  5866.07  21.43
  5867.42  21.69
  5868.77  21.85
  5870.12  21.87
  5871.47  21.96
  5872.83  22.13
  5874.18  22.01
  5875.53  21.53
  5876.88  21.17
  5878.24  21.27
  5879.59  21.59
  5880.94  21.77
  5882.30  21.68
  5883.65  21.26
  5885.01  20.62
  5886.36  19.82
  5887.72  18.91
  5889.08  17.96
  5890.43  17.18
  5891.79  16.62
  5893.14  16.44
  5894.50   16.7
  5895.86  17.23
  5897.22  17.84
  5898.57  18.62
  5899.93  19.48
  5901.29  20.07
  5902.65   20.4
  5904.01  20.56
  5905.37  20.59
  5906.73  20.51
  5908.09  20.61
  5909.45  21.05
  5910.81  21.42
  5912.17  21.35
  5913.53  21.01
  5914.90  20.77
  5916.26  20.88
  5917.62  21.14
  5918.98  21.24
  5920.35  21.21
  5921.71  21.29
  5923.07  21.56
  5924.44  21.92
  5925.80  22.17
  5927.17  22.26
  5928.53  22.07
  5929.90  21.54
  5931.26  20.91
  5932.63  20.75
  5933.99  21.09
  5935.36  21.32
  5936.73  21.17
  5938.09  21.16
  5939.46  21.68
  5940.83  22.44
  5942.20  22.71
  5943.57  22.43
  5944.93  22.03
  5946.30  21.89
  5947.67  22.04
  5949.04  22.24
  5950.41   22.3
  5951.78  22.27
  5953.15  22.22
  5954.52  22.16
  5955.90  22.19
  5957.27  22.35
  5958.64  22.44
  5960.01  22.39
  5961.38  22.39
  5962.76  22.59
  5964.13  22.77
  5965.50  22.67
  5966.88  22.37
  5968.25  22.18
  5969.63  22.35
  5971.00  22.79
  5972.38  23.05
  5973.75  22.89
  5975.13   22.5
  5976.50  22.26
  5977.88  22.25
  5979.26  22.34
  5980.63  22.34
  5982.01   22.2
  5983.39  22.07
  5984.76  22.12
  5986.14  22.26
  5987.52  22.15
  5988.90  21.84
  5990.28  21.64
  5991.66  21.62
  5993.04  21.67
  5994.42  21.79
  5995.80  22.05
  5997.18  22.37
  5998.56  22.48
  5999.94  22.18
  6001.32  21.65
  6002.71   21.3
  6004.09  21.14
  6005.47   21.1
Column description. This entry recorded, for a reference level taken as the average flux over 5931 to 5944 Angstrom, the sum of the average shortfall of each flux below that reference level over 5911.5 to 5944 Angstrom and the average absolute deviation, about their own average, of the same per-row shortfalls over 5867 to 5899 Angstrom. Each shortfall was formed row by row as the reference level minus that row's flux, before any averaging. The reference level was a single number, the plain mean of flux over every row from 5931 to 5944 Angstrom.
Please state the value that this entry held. 1.9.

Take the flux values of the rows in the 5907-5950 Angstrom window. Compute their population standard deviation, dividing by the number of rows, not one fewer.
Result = 0.6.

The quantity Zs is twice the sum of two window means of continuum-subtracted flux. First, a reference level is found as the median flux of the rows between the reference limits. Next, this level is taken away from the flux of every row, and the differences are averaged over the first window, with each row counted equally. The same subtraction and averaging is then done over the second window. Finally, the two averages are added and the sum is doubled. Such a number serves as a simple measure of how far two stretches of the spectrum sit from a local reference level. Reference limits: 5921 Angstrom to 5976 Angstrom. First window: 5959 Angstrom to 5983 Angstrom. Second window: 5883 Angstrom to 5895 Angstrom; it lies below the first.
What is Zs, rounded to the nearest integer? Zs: -7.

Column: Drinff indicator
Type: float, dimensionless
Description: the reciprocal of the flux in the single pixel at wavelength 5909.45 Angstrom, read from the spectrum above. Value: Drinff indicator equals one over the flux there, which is 0.0475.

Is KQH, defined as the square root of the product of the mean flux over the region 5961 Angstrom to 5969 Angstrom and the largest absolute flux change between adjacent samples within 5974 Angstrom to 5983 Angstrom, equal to 2.3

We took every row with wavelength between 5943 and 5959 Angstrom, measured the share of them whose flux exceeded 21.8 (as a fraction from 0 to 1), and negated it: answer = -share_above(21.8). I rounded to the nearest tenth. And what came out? -1.0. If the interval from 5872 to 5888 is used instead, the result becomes -0.2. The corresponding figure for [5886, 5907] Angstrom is 0.0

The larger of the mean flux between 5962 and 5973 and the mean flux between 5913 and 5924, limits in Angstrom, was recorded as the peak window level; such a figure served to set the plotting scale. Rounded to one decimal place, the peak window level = 22.6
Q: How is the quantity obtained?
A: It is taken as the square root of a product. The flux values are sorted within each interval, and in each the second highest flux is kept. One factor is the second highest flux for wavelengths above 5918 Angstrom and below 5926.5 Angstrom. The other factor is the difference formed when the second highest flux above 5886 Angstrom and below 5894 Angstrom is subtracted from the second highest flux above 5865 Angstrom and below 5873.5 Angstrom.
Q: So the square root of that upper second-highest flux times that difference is 8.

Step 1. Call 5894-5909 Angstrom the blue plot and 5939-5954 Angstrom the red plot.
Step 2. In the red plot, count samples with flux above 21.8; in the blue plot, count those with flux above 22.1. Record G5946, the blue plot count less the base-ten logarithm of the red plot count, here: -1.0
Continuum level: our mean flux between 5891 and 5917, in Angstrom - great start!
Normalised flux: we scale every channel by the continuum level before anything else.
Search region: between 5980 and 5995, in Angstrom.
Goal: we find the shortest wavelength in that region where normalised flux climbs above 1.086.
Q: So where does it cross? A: 5980.63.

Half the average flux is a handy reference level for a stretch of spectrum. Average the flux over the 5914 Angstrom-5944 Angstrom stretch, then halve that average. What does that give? 10.8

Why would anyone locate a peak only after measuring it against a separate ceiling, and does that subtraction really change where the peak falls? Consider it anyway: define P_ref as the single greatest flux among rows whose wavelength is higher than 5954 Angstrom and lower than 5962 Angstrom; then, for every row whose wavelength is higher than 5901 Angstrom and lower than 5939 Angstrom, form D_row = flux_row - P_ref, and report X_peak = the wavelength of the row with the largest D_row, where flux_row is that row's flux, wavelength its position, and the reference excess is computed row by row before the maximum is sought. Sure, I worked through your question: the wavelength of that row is 5927.17 Angstrom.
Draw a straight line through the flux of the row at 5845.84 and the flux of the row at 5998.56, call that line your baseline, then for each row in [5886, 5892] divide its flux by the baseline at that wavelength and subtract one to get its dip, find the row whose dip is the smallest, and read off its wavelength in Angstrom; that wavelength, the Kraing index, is 5891.79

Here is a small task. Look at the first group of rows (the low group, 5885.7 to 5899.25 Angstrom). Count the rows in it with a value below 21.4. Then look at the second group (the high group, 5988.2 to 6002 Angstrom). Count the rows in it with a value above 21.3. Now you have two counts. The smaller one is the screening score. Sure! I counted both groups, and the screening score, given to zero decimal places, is 10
